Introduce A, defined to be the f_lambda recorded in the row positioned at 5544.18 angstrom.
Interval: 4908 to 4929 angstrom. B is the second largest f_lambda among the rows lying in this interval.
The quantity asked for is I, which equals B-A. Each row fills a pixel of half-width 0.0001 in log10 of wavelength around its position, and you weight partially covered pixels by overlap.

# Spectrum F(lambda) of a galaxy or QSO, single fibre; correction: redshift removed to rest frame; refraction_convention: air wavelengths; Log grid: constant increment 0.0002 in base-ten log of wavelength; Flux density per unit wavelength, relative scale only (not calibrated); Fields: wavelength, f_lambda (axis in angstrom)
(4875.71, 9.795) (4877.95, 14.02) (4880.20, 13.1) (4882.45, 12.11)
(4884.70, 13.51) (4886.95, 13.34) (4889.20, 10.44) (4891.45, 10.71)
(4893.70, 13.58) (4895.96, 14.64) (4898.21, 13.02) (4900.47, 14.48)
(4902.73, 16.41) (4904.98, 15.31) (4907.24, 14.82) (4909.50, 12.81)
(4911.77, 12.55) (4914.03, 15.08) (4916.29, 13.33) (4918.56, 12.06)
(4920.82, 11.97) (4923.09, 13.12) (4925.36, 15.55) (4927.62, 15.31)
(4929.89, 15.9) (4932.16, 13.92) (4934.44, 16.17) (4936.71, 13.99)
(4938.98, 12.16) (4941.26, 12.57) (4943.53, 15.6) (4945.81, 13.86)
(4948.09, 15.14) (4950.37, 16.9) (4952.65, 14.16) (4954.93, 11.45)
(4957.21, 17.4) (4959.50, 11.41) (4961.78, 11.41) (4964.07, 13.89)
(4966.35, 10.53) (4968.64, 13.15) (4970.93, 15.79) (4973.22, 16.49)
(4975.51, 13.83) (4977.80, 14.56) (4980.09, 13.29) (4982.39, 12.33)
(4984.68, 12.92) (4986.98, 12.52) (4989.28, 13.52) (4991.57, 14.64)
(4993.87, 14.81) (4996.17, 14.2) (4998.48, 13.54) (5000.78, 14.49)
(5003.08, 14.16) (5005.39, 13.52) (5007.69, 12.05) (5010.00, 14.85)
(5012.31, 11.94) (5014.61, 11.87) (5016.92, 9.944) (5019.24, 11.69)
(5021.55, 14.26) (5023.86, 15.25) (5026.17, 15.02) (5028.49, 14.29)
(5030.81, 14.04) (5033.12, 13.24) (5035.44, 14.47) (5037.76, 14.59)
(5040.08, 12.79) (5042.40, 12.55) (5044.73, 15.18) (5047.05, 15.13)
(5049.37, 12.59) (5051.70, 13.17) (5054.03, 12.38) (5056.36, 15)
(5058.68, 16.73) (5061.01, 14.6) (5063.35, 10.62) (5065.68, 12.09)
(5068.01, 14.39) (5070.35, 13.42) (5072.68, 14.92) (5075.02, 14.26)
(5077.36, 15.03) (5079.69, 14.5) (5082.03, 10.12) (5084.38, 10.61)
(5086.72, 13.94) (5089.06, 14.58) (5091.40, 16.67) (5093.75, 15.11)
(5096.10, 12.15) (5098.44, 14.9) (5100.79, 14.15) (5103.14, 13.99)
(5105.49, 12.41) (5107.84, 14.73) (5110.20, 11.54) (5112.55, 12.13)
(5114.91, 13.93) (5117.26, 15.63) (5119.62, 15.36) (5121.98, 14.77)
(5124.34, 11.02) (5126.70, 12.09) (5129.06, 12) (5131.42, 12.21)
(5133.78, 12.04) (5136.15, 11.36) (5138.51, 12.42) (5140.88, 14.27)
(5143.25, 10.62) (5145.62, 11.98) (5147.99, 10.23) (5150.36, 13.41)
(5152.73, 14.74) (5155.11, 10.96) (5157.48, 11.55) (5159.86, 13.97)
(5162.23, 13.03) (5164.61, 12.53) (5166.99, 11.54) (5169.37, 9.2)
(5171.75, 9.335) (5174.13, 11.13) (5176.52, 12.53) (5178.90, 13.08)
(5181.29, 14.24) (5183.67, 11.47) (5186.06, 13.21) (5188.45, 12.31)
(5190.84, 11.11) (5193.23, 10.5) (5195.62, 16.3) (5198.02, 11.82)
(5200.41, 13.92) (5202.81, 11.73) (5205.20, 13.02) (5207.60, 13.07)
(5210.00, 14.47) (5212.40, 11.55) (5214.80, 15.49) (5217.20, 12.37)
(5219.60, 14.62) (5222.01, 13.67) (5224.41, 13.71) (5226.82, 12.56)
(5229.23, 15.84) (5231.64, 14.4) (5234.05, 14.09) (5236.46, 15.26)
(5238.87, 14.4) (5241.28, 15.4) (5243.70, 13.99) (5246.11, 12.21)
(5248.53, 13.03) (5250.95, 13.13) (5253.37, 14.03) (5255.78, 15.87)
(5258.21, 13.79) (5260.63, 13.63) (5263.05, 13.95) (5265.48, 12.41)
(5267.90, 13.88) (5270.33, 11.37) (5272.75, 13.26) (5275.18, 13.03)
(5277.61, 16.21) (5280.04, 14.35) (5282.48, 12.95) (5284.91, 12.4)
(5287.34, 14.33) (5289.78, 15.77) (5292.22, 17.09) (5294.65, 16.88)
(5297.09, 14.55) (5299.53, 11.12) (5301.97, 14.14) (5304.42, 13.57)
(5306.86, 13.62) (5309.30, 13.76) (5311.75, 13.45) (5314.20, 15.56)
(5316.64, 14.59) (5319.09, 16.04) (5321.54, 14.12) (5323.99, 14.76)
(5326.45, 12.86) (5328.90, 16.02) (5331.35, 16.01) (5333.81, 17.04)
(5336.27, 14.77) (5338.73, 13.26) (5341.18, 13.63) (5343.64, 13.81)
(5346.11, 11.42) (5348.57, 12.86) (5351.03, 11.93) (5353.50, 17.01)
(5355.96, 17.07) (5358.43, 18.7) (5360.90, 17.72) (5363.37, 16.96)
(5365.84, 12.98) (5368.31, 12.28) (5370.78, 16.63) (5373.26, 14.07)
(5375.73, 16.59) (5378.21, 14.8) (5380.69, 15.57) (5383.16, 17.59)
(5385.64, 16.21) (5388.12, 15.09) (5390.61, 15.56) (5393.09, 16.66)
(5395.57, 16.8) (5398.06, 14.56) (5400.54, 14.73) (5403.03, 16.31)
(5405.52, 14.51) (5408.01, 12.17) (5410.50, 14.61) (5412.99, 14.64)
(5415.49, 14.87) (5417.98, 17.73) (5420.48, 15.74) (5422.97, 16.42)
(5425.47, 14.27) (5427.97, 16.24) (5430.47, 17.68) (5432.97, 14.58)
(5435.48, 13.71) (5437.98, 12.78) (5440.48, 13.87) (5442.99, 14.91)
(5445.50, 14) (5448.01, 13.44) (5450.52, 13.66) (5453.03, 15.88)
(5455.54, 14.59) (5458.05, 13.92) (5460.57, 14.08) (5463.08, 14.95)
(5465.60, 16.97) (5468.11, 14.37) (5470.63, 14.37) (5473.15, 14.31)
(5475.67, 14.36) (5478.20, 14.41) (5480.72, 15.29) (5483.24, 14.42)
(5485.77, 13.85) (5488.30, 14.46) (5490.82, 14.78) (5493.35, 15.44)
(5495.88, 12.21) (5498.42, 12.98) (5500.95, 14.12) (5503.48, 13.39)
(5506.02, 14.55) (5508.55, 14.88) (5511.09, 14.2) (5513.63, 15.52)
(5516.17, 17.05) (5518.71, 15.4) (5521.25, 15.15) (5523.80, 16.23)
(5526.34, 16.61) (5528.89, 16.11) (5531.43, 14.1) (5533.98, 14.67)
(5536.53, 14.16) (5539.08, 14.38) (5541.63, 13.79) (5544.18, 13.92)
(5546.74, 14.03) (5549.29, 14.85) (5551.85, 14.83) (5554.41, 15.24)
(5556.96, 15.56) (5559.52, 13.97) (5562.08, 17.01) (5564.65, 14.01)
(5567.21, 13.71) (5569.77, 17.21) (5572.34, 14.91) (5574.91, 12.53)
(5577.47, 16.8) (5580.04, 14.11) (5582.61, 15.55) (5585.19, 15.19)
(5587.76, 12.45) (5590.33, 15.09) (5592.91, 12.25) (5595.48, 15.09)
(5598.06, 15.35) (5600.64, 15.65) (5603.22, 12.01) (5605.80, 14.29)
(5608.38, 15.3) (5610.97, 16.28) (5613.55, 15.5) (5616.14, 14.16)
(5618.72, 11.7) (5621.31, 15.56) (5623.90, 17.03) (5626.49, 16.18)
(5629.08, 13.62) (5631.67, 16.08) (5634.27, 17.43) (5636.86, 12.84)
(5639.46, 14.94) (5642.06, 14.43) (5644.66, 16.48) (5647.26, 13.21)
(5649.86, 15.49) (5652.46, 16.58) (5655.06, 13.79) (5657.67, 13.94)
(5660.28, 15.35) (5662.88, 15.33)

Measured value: 1.4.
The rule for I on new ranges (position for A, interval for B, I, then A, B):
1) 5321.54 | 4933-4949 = 1.5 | 14.12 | 15.6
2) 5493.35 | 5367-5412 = 1.4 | 15.44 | 16.8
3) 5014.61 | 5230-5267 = 3.5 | 11.87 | 15.4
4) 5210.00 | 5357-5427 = 3.3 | 14.47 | 17.73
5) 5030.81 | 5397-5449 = 3.6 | 14.04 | 17.68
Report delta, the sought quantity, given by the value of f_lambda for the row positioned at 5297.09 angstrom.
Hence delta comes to 14.55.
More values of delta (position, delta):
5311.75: 13.45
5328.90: 16.02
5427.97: 16.24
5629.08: 13.62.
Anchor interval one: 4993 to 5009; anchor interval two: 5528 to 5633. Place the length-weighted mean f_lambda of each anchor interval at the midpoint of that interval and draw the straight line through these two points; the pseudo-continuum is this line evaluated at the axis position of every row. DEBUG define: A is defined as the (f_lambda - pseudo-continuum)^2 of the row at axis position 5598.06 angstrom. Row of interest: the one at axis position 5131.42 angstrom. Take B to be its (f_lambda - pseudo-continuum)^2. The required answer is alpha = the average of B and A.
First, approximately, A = 0.3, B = 3.3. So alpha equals 1.8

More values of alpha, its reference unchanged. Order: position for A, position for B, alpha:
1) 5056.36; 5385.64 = 2.2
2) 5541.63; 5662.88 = 0.5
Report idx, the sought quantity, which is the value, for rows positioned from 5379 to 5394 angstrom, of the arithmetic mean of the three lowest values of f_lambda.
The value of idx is 15.4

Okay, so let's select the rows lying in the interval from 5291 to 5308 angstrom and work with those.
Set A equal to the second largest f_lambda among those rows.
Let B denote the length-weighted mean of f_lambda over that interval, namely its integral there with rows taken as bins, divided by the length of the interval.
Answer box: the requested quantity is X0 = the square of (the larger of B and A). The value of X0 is 285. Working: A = 16.88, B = 14.4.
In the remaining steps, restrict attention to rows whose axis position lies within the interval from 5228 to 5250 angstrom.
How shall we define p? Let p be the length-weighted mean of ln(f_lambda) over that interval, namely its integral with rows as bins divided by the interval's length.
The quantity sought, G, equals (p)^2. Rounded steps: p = 2.66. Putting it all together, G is 7.0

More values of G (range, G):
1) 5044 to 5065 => 6.9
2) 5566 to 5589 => 7.2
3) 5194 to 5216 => 6.7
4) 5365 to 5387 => 7.4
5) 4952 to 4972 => 6.6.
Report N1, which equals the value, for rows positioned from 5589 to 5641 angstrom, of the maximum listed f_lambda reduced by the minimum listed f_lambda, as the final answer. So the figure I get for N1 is 5.7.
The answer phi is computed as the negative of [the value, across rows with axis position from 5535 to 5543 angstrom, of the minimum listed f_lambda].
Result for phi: -13.8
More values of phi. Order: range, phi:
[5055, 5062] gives -14.6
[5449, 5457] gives -13.7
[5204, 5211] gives -13.0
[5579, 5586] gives -14.1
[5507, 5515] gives -14.2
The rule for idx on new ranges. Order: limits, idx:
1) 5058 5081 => 12.0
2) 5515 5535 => 14.6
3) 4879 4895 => 11.1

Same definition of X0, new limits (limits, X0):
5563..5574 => 223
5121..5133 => 153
